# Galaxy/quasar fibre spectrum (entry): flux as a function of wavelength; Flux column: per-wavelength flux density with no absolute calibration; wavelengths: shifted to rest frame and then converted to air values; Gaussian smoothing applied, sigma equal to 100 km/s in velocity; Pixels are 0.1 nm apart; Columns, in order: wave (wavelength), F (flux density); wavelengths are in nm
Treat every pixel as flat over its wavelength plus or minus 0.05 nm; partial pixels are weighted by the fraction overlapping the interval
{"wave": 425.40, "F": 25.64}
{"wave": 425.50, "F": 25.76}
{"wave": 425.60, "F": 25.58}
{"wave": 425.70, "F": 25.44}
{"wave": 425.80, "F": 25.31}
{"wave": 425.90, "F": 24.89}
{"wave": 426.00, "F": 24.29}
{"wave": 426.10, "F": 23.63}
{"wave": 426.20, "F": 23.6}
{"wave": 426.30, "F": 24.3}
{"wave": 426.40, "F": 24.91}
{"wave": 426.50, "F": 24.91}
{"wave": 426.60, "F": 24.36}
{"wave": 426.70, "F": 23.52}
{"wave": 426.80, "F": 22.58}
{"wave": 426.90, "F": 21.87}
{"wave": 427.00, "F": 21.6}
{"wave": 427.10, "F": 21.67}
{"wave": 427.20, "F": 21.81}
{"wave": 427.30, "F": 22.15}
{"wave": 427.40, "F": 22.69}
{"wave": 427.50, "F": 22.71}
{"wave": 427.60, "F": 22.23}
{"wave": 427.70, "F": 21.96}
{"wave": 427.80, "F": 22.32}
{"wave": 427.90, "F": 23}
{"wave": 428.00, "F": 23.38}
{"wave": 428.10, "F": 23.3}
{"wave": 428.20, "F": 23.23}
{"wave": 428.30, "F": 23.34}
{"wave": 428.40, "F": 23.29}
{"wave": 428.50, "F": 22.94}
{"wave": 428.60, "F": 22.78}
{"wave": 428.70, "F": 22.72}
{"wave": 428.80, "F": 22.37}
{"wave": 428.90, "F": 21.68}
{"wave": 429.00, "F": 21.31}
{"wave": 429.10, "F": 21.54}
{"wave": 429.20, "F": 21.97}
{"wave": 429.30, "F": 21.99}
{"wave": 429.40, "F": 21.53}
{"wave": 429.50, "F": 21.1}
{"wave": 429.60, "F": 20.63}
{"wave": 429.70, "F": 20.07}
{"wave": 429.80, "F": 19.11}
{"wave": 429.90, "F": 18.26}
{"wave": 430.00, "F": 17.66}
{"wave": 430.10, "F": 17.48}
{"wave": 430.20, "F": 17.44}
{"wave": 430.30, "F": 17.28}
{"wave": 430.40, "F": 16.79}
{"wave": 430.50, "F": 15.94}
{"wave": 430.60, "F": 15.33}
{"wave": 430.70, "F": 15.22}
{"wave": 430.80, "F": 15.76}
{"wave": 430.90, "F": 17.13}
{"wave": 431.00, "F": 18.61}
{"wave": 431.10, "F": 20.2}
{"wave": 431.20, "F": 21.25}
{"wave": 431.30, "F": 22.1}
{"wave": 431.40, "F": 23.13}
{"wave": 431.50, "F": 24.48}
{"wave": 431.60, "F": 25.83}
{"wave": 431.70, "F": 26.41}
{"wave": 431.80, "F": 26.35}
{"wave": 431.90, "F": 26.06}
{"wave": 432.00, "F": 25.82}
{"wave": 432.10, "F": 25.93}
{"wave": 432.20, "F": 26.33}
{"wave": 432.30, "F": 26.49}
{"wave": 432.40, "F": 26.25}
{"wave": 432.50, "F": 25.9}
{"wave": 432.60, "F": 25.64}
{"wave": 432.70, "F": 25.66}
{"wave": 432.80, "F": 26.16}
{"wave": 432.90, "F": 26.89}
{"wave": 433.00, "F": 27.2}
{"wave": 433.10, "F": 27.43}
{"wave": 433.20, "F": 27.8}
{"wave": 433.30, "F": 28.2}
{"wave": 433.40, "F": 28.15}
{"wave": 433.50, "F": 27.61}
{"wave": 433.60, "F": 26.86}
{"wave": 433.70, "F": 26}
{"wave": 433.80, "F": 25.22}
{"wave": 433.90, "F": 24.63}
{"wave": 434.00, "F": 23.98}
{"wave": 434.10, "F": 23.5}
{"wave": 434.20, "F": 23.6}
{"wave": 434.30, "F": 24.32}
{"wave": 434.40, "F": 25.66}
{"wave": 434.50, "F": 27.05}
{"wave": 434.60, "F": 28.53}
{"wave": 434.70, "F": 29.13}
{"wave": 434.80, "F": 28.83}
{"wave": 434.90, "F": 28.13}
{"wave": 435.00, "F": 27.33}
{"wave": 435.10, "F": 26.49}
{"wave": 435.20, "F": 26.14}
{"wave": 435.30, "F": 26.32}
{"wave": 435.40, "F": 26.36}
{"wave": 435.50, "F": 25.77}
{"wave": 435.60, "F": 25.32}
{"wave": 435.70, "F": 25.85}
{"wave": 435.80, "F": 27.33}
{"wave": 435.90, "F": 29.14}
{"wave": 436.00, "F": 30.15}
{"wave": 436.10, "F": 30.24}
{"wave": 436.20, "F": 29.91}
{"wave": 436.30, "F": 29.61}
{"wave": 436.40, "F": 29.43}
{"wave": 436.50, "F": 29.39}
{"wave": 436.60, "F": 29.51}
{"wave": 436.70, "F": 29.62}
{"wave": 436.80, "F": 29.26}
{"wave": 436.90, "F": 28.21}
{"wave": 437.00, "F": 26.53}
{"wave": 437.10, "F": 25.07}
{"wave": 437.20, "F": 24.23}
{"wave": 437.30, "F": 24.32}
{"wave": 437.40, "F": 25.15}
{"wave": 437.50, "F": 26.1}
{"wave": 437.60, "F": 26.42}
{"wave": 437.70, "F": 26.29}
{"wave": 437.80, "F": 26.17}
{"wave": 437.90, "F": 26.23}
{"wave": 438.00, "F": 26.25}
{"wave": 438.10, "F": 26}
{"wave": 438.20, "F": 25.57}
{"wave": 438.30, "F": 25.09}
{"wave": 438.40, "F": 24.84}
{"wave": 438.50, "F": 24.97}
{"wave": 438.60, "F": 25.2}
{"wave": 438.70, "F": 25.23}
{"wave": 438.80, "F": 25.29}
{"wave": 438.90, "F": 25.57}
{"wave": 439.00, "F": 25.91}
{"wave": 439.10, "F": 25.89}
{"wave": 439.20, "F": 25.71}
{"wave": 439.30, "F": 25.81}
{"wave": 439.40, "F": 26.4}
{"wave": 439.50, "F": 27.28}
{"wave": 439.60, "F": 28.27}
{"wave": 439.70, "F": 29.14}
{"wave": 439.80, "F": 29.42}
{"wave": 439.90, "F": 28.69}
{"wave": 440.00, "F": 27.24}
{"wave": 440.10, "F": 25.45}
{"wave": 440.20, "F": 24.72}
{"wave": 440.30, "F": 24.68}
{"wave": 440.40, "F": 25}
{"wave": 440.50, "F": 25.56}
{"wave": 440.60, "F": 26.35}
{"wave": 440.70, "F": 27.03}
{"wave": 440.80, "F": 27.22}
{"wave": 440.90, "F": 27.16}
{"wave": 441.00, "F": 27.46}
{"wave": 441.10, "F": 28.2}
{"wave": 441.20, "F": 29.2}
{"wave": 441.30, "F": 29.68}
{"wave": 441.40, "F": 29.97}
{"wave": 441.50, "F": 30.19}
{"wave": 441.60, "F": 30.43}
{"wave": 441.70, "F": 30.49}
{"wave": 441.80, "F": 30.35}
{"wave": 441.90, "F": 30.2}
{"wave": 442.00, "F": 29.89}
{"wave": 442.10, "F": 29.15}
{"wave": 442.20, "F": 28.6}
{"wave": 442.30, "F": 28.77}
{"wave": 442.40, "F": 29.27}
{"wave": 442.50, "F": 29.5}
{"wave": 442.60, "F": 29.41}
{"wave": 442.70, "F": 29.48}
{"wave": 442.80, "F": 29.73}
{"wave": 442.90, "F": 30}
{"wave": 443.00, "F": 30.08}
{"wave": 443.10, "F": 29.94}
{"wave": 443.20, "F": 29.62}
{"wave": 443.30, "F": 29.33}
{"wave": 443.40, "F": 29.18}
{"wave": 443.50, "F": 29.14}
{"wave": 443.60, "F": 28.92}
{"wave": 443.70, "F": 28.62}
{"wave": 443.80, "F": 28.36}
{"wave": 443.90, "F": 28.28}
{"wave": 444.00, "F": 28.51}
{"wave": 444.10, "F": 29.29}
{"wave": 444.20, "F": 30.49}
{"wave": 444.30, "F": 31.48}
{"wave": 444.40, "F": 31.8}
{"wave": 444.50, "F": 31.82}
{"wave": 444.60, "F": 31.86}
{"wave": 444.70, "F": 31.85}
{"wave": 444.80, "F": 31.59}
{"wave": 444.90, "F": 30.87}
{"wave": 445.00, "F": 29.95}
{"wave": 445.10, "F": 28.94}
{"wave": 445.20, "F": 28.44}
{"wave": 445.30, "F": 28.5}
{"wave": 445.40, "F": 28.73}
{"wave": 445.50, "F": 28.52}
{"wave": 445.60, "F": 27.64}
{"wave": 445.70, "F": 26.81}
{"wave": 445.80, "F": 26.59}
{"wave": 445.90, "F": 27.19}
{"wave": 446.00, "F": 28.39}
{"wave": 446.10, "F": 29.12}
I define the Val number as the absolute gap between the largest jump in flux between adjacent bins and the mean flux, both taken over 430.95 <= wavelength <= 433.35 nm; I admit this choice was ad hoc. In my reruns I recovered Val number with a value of 23.7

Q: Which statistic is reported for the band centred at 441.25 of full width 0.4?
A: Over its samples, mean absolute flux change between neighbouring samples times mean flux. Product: 17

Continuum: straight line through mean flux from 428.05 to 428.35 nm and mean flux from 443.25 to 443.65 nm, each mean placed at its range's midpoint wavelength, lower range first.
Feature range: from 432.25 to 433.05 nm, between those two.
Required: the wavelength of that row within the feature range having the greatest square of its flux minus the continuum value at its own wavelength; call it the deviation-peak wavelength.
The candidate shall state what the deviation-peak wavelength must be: 433.00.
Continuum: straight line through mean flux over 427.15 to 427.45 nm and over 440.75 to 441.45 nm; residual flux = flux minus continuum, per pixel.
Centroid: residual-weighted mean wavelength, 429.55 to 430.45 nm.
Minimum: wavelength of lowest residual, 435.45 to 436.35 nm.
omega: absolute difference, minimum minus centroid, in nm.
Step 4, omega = 5.53 nm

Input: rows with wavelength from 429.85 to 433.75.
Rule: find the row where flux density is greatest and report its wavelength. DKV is 433.30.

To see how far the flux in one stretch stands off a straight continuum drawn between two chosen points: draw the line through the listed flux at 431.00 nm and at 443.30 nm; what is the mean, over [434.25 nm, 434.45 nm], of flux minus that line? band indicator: 3.5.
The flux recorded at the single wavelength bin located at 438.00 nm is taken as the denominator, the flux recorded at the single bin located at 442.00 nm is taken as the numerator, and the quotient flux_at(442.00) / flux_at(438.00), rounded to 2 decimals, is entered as 1.14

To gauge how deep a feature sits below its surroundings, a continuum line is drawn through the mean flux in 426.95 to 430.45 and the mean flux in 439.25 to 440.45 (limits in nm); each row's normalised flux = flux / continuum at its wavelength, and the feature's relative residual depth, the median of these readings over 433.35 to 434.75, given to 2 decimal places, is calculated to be 1.08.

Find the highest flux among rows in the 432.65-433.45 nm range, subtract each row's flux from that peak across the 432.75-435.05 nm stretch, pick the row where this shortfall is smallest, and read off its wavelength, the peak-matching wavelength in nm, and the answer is 434.70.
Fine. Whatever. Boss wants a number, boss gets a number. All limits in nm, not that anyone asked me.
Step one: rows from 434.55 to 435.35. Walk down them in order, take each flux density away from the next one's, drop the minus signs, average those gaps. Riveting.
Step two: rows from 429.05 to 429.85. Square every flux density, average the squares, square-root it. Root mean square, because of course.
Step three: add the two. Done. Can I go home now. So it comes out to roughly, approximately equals 21.6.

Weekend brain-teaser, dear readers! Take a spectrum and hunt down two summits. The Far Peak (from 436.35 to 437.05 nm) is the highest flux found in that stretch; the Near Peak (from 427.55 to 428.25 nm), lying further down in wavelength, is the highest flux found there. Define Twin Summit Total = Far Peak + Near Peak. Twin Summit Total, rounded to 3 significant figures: 53.0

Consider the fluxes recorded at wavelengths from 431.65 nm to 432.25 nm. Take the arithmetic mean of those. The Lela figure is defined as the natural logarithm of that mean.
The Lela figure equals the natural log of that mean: 3.26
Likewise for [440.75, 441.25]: 3.33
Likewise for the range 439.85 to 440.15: 3.30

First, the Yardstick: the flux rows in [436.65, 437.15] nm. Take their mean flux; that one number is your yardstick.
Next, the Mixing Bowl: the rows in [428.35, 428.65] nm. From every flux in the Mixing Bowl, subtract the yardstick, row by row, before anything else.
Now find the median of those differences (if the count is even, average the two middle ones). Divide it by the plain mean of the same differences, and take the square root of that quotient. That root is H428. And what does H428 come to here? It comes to 1.01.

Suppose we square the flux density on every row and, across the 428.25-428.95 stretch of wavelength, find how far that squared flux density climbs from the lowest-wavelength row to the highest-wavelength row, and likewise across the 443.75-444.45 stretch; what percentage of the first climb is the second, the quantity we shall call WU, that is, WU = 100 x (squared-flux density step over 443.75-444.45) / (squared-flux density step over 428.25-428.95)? -277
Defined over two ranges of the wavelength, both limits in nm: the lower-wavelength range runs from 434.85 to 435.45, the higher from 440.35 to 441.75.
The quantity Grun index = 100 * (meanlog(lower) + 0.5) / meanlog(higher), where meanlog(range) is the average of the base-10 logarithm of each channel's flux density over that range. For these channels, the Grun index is 133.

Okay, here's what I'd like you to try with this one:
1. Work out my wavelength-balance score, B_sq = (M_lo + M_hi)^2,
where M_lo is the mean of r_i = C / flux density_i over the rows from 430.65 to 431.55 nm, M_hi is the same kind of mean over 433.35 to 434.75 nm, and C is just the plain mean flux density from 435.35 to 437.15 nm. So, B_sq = 6.5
